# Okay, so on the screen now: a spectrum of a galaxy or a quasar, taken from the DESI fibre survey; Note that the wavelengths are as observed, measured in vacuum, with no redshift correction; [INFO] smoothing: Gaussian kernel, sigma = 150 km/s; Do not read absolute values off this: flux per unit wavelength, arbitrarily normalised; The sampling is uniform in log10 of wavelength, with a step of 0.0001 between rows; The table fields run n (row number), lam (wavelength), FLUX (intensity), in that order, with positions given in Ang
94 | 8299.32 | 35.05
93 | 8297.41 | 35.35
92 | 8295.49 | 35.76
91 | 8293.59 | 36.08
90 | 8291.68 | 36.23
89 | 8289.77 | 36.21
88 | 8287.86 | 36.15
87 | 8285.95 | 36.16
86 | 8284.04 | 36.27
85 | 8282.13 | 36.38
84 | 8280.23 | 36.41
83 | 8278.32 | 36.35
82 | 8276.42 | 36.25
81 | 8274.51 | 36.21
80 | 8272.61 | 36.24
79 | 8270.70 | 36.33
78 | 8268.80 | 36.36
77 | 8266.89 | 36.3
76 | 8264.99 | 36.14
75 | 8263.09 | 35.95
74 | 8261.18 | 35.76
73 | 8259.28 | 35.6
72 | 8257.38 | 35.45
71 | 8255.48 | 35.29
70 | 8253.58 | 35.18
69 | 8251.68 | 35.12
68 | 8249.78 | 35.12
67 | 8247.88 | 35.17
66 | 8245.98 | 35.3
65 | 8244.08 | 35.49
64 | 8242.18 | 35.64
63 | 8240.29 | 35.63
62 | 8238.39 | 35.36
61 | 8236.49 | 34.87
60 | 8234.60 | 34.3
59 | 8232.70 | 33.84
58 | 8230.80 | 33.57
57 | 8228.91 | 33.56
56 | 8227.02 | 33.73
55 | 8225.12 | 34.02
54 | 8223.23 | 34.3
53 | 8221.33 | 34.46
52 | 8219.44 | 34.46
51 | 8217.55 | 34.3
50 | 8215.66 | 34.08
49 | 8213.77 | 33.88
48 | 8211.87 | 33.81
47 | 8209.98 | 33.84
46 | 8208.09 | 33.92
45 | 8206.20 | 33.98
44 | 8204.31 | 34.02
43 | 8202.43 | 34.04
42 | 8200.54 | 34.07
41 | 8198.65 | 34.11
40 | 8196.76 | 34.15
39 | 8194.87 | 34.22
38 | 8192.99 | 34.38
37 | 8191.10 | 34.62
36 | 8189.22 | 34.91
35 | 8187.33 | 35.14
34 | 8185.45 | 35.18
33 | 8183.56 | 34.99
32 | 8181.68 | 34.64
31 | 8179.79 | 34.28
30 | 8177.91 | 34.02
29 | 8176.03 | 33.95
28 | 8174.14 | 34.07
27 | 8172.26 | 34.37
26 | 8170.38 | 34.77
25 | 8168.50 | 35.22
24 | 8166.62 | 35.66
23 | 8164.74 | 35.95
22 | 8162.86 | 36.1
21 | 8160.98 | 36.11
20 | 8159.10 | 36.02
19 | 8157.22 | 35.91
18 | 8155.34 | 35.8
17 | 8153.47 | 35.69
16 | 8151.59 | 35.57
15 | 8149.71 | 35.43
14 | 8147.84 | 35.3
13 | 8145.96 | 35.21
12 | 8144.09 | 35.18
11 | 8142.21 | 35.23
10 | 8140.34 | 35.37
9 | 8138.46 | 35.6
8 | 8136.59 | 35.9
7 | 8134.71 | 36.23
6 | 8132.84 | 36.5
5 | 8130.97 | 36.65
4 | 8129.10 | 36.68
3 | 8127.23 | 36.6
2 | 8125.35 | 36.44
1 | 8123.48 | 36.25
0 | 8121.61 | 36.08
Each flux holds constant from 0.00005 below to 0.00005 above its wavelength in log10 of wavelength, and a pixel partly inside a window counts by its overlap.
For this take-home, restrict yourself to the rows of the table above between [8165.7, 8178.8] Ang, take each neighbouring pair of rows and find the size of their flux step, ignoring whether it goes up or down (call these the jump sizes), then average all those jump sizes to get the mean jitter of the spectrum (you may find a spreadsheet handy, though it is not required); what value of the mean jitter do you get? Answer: 0.30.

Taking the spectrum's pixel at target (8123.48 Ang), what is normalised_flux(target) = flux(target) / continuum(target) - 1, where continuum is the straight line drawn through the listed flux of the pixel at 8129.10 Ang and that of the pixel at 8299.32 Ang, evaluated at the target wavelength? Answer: -0.013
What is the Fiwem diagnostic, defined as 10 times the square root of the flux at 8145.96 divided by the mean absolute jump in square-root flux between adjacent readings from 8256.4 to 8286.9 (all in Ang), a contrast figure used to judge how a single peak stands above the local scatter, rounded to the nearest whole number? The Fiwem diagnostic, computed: 7079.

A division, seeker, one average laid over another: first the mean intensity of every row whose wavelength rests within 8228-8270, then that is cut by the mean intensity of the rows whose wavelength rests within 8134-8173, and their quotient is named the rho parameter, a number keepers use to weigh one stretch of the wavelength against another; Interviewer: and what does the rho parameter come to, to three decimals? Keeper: 0.991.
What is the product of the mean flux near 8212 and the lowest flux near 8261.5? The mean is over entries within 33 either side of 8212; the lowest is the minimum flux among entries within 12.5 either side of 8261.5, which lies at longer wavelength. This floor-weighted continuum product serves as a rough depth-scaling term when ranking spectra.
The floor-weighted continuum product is 1208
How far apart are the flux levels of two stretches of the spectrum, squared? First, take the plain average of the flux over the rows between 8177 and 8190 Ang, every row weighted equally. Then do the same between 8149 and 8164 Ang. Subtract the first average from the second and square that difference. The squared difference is 1.2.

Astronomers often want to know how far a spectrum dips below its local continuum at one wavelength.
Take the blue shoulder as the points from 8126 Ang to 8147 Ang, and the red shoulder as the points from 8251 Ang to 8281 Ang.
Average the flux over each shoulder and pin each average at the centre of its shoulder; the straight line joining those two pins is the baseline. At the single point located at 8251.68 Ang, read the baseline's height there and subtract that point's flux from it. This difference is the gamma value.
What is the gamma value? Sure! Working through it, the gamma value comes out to 0.8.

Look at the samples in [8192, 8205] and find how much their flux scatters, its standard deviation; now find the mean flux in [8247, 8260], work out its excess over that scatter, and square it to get 1236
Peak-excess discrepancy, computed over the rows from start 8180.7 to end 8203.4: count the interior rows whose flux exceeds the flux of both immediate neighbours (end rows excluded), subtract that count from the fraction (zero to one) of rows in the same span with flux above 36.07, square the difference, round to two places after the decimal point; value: 1.00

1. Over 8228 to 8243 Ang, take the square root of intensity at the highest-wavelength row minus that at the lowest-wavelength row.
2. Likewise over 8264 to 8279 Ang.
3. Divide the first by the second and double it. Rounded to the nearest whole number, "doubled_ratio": 20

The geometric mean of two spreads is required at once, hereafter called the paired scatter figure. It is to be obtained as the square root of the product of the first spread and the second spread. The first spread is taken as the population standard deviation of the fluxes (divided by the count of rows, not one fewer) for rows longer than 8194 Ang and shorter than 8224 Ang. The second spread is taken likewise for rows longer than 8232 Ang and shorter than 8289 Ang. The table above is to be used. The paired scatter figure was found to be 0.35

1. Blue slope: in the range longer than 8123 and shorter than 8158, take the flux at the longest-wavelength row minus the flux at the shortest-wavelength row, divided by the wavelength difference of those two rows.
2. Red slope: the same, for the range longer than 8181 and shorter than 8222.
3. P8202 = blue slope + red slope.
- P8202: -0.01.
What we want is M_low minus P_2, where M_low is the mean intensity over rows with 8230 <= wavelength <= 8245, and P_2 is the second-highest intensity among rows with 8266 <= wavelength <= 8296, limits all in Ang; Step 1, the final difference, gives -1.54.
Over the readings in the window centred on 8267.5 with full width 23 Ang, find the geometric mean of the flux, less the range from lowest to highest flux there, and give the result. 35.2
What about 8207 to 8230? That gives 33.1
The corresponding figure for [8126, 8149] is 34.4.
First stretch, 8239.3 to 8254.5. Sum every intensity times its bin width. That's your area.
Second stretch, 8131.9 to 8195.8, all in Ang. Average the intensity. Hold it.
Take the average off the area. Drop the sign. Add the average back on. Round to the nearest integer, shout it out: 537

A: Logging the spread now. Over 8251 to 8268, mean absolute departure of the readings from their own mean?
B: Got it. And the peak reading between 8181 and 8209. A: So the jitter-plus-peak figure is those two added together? 35.5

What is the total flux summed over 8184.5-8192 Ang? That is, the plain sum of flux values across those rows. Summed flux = 140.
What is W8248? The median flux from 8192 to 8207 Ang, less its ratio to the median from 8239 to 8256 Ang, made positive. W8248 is 33.1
